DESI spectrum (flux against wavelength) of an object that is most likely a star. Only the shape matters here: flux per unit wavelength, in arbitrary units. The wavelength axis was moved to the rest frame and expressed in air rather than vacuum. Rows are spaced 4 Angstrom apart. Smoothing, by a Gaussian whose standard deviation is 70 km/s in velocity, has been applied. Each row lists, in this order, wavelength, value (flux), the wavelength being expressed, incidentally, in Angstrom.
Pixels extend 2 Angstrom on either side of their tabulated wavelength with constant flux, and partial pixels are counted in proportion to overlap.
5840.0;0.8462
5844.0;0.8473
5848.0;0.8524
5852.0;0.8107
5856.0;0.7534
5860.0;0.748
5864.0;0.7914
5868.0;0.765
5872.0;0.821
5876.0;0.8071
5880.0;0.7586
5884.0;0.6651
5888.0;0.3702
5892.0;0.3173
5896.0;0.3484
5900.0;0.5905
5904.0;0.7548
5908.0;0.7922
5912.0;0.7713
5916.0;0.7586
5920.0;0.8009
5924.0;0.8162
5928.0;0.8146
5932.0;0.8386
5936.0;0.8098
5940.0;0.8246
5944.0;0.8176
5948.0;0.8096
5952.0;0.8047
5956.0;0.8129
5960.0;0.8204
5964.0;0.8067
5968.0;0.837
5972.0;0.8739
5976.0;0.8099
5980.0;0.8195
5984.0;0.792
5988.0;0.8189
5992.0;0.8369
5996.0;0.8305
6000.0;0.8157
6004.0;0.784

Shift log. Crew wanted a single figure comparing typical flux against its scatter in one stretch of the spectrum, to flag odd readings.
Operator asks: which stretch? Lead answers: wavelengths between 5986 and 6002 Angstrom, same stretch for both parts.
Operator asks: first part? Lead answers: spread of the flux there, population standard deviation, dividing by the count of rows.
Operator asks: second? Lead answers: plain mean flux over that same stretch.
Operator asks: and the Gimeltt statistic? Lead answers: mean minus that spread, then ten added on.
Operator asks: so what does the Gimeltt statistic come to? 10.8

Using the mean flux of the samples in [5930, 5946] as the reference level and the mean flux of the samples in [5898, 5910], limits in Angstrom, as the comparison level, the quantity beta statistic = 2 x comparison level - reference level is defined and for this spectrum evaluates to 0.60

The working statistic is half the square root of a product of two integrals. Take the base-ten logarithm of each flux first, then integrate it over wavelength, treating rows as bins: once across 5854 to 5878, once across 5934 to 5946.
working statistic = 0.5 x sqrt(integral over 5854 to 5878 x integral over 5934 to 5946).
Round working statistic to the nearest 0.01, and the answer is 0.82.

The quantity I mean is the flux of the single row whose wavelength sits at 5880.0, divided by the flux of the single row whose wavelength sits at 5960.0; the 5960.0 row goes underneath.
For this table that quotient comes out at 0.9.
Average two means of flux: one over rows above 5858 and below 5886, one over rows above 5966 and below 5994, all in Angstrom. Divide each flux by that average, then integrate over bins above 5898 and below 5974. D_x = 76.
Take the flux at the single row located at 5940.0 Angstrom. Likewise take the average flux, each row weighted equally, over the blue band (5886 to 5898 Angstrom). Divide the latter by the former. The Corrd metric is 0.42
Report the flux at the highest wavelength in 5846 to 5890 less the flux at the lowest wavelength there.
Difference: -0.48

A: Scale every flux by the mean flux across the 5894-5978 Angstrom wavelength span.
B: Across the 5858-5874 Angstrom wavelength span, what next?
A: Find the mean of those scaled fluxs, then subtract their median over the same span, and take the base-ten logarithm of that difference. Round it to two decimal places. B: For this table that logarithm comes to -2.39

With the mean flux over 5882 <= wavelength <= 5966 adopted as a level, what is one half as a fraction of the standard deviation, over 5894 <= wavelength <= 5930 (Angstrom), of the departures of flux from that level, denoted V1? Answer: 3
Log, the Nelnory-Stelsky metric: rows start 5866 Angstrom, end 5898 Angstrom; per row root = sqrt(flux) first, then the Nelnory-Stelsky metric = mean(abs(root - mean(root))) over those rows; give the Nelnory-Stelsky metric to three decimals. 0.134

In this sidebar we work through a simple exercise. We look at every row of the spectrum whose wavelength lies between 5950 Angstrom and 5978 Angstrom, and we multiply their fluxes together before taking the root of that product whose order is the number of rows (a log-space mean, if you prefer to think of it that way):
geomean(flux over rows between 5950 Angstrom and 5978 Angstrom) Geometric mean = 0.82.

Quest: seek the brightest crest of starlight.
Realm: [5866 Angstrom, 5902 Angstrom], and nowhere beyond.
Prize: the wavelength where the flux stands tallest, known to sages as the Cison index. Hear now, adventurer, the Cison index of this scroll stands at 5872.0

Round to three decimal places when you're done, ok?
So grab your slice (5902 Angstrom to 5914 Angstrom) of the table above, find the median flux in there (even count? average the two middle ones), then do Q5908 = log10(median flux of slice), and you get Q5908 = -0.113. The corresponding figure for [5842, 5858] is -0.081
